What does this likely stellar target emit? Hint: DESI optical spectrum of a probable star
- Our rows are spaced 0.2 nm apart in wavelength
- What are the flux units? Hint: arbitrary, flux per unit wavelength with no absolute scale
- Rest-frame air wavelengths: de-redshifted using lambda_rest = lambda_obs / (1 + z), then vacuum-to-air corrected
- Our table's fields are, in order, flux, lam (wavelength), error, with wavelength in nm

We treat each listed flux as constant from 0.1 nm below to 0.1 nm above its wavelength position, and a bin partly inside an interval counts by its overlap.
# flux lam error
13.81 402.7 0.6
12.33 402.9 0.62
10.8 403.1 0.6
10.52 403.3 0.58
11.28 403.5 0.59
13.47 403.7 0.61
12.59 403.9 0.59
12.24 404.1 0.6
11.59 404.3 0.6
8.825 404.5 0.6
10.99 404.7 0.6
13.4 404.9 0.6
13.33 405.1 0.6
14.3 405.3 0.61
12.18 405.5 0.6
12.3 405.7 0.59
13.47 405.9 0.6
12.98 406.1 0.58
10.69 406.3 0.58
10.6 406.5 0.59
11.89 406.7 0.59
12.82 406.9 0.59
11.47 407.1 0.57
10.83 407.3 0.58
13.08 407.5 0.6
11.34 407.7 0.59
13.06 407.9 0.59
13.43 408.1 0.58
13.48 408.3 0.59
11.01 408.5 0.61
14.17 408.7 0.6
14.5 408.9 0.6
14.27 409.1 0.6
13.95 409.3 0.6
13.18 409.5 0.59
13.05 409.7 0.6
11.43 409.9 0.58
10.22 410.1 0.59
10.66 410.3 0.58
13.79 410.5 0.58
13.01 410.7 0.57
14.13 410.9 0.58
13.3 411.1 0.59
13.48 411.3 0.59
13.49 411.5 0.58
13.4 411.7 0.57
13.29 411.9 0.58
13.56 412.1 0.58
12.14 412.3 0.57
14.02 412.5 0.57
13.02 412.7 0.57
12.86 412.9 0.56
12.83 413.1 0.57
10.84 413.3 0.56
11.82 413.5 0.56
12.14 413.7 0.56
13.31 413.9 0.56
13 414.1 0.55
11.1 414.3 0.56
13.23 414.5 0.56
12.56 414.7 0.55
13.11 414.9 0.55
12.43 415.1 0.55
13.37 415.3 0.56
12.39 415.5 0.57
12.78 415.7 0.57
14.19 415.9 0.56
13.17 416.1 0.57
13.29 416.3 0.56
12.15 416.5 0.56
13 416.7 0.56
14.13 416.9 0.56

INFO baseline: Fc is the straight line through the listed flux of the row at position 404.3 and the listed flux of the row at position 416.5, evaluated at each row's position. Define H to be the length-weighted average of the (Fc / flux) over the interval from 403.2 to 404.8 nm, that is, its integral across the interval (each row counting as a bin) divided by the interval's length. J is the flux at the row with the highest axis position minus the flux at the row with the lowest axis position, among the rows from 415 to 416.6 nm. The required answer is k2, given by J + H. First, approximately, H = 1.03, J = -0.3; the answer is 0.7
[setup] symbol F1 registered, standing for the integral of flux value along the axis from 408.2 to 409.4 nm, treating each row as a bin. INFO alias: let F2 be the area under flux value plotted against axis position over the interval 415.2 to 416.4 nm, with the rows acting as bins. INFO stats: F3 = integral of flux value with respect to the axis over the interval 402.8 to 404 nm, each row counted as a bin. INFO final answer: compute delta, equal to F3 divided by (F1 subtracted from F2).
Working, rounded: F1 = 16.3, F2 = 15.8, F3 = 14.2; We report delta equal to -32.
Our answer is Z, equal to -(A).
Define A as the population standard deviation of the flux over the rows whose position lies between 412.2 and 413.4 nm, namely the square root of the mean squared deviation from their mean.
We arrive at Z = -0.97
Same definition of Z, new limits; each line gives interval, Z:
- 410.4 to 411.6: -0.35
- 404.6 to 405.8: -1.06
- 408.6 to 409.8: -0.55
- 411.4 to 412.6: -0.57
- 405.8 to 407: -1.11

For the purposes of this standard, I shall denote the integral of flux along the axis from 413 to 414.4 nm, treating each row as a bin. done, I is 17.0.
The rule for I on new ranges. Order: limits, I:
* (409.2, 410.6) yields 17.3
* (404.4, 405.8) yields 17.1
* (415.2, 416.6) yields 18.3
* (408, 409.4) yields 19.0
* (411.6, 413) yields 18.5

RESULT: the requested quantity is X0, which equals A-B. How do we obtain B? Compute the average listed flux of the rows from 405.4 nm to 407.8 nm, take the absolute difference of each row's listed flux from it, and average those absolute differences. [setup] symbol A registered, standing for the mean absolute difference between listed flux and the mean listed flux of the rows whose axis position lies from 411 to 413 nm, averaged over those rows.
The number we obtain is -0.5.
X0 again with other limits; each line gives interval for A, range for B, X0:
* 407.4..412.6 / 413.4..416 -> 0.3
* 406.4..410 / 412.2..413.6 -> 0.3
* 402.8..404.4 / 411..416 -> 0.2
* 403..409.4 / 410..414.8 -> 0.3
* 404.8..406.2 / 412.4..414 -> -0.2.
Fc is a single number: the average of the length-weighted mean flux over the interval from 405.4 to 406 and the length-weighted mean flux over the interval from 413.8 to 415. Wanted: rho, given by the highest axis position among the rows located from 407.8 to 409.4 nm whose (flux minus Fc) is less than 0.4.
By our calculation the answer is 408.5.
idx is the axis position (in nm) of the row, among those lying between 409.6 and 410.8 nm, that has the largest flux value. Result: 410.5 nm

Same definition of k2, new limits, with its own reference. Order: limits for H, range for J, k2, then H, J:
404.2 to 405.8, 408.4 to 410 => 1.4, 0.98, 0.4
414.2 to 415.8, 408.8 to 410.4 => -2.9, 0.96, -3.8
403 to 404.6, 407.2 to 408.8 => 4.4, 1.03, 3.3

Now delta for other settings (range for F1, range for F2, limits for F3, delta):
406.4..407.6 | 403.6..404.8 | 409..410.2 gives -77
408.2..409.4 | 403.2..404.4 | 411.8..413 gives -8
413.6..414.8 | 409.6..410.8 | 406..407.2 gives -22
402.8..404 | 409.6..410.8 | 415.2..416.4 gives 68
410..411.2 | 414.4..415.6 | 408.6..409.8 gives 42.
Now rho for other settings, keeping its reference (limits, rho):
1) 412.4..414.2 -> 414.1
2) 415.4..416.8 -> 416.7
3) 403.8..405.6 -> 405.5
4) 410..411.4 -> 410.7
